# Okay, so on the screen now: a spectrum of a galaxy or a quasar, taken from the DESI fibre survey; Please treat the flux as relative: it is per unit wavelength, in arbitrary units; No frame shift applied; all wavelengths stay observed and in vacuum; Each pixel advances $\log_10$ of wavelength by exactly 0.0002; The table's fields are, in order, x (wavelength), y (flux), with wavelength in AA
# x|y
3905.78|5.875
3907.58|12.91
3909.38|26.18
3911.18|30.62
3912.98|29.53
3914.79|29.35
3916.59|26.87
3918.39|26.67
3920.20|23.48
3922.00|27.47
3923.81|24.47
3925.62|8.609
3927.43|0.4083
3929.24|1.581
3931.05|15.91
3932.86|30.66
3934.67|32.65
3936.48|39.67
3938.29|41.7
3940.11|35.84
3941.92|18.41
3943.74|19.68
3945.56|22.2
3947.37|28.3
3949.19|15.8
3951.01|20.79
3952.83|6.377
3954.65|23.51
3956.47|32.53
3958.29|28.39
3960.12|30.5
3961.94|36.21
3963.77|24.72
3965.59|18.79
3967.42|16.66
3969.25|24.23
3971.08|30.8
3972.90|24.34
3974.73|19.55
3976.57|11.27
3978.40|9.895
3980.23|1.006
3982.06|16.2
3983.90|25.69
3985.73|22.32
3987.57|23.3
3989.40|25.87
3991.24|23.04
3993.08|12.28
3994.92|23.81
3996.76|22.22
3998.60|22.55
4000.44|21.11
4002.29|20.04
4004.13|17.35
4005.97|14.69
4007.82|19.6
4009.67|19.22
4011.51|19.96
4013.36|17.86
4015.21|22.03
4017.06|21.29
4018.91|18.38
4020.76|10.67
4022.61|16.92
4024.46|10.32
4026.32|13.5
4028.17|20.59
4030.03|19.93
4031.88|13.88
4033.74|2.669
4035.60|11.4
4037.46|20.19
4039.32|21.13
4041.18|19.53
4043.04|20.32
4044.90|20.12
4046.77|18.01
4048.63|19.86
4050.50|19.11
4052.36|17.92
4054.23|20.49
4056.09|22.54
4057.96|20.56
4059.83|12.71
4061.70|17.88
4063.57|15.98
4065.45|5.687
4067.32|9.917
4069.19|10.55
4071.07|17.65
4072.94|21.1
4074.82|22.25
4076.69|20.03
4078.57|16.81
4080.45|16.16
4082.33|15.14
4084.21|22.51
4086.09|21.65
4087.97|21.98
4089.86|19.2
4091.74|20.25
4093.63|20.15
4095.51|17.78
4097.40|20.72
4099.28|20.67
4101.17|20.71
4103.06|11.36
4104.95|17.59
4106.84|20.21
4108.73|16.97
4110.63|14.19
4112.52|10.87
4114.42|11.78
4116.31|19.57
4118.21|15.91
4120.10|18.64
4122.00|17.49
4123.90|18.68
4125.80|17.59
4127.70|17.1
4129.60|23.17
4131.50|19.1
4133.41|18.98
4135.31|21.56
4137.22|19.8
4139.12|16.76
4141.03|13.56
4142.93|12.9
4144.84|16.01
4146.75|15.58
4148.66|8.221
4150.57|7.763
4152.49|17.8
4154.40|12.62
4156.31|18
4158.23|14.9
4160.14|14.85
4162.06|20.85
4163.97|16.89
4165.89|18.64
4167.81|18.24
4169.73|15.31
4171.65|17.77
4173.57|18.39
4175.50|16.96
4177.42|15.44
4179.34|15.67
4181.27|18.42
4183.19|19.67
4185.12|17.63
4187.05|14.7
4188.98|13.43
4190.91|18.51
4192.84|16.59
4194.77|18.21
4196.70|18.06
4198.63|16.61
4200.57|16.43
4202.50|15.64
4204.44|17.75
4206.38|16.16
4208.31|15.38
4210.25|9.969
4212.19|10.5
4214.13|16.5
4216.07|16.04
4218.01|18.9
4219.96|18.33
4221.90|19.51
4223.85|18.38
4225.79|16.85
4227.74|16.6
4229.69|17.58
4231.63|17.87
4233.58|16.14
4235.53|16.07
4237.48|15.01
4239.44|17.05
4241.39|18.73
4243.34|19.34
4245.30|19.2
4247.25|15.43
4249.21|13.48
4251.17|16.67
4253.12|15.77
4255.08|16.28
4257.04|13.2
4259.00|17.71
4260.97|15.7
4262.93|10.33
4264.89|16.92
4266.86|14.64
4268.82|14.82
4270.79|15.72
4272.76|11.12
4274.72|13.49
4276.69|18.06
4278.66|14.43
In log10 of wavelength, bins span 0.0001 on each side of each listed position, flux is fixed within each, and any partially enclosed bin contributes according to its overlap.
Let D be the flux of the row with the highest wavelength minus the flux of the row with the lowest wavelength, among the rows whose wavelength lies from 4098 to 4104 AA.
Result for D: -9.3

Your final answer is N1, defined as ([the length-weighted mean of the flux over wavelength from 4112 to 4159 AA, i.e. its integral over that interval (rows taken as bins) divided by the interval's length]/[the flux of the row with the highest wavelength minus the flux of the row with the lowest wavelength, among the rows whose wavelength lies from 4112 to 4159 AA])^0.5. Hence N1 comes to 2.0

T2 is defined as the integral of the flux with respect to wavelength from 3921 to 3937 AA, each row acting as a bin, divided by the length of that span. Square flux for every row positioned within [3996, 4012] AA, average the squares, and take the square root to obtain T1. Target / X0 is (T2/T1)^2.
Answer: 0.99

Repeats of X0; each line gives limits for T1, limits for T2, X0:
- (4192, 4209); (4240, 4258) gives 0.96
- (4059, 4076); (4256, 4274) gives 0.84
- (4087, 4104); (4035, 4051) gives 0.96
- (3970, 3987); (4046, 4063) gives 0.89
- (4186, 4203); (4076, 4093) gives 1.36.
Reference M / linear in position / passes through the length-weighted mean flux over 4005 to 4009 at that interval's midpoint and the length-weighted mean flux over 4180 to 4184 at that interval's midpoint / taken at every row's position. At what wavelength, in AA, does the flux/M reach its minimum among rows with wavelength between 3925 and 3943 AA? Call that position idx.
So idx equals 3927.43 AA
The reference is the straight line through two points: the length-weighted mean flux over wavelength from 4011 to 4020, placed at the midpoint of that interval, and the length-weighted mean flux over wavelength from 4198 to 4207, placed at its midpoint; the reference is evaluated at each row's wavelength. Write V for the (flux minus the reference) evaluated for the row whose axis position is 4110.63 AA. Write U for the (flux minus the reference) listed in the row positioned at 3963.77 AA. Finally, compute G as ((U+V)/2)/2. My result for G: 0.1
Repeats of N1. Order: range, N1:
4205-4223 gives 2.2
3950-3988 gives 2.9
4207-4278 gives 2.4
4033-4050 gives 1.0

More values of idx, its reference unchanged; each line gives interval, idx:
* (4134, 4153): 4150.57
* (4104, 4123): 4112.52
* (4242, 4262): 4257.04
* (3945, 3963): 3952.83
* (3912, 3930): 3927.43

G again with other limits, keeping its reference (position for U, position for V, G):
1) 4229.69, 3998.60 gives 1.0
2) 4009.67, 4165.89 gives 0.2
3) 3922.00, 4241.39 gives 2.3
